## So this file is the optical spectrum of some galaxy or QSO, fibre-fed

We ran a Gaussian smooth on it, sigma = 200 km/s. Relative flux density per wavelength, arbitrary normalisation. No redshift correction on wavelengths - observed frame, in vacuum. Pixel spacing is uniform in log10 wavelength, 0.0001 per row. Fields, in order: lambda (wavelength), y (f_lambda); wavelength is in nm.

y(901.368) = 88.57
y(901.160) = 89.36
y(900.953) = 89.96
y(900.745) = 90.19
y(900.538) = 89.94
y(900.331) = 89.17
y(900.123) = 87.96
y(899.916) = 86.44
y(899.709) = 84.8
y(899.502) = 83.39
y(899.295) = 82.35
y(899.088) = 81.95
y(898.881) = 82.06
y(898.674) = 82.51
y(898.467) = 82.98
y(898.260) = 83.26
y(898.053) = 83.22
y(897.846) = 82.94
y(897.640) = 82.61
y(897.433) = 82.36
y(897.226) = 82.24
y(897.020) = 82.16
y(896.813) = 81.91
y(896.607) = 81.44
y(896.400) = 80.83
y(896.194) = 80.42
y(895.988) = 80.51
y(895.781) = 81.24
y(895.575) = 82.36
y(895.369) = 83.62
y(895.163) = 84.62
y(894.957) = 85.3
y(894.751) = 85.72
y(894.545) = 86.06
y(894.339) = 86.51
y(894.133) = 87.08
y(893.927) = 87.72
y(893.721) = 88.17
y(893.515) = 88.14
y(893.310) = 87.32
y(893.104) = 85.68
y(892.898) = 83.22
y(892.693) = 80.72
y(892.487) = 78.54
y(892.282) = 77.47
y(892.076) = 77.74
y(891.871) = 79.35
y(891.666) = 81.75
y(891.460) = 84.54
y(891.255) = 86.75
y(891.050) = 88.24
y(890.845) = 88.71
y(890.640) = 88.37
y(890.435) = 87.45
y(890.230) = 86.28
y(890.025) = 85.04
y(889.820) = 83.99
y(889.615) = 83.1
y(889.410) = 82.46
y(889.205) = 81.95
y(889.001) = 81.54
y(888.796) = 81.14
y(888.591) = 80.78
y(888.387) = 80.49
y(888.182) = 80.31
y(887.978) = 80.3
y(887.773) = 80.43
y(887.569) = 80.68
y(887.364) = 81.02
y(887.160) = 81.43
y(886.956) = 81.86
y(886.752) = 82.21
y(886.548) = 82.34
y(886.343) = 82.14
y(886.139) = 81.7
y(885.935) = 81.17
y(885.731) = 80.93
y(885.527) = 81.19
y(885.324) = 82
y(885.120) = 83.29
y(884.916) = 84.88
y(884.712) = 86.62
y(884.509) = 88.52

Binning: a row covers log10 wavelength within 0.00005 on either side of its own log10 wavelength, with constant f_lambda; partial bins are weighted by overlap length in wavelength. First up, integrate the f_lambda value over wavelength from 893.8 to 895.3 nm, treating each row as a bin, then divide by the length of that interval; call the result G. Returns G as 86.1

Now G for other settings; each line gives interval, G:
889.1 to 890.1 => 83.3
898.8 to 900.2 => 84.1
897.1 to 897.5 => 82.3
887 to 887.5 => 81.2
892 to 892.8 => 78.7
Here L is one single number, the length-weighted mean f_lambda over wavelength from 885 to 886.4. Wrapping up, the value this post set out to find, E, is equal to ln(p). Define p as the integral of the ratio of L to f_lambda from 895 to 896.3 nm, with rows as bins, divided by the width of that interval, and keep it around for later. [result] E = -0.004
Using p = 1.00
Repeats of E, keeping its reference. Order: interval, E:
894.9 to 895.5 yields -0.030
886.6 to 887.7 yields 0.005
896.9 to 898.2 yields -0.010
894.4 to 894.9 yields -0.048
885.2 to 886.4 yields 0.004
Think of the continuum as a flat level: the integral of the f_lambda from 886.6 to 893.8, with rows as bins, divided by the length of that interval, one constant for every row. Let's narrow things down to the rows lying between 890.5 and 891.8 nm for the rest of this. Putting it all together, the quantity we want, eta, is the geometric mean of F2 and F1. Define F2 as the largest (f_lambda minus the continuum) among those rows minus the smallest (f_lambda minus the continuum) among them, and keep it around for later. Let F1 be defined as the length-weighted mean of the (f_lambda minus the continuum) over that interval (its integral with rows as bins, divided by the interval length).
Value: 4.7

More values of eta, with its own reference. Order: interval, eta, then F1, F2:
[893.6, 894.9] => 3.0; 3.8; 2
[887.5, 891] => 1.2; 0.2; 8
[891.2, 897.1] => 1.7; 0.3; 11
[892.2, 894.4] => 4.1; 1.6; 11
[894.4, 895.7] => 2.4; 1.6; 4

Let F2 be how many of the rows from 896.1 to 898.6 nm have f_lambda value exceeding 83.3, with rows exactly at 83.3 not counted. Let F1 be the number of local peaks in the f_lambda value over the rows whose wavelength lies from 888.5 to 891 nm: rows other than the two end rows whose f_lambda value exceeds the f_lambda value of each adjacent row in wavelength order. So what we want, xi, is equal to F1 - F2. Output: 0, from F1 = 0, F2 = 0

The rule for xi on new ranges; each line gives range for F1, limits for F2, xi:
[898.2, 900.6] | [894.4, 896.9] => -5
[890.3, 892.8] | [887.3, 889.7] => 1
